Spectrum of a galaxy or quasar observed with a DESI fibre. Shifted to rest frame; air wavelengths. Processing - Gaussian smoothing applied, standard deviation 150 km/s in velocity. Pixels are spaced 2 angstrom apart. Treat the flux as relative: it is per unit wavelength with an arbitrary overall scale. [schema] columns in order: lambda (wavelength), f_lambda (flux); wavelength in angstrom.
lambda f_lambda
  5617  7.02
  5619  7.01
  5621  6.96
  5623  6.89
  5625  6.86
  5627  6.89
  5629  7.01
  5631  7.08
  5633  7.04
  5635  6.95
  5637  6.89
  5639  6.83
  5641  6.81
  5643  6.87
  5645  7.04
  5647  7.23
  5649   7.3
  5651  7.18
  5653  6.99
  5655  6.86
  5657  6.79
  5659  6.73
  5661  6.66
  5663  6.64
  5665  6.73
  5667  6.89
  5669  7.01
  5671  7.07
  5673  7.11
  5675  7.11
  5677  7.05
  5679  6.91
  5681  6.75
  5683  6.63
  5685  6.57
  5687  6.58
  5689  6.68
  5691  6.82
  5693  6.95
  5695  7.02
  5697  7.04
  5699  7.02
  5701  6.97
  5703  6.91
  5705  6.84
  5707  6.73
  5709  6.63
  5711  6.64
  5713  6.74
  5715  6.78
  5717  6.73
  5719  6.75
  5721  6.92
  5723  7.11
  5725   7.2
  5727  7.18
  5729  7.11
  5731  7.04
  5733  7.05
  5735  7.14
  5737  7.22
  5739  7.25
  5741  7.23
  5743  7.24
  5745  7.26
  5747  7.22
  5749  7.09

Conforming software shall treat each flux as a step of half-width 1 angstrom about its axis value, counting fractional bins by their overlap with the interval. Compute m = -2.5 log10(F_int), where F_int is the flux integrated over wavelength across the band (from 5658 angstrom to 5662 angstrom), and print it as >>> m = -3.570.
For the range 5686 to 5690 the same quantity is -3.559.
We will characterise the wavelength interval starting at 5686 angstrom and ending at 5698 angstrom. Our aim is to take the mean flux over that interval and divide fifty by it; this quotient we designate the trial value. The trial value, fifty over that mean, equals 7.30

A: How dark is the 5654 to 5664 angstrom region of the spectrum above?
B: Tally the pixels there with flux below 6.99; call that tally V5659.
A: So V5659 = 5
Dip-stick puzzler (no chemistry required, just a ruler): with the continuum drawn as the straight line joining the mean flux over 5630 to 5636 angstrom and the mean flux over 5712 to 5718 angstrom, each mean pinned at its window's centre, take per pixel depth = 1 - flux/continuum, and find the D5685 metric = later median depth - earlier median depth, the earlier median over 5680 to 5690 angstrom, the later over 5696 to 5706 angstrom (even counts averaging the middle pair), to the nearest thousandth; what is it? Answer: -0.059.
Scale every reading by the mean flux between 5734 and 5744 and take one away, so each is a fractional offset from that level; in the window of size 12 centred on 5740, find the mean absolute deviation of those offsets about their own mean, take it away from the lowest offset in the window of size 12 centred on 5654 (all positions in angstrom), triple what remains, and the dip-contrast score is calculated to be -0.214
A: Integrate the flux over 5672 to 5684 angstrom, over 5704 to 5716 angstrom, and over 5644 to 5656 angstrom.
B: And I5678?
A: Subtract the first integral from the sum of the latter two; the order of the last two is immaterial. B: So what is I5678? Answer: 82.8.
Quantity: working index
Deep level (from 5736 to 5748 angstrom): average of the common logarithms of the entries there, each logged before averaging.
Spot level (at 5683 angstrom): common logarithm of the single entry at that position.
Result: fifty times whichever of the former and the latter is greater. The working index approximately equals 43.0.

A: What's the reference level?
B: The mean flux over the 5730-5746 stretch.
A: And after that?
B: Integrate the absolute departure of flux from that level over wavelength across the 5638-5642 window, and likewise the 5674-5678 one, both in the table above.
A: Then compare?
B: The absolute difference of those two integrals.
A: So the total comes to 1.0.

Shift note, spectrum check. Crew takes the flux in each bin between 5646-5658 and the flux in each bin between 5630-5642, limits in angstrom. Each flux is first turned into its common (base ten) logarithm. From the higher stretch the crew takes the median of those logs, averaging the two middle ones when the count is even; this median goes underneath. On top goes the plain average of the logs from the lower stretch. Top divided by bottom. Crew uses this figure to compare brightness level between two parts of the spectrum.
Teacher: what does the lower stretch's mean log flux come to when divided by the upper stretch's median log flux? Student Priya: 0.99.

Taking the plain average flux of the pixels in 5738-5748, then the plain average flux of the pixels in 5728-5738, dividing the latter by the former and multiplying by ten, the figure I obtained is 9.82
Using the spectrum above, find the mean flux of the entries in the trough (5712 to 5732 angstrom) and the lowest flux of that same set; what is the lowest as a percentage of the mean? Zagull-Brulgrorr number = 96.8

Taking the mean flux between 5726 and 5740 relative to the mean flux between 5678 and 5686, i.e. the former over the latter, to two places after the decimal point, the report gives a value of 1.06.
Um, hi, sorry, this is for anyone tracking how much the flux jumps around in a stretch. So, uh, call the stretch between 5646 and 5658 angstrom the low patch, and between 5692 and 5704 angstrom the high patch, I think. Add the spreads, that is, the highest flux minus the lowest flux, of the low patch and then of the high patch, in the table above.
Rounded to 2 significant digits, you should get 0.64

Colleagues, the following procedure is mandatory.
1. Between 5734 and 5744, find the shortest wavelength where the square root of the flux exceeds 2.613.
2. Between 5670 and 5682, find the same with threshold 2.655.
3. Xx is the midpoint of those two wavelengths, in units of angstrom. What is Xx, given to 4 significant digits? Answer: 5703 angstrom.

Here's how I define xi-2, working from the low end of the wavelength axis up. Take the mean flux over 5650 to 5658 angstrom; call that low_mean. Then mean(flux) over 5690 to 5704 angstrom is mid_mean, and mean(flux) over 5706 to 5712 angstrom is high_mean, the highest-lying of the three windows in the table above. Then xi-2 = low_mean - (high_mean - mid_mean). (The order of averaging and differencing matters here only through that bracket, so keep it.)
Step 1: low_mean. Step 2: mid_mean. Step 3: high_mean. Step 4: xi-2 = 7.2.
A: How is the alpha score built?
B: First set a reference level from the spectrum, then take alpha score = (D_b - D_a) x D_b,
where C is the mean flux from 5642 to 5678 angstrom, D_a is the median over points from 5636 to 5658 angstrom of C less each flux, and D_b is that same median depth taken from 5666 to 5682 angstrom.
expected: 0.010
